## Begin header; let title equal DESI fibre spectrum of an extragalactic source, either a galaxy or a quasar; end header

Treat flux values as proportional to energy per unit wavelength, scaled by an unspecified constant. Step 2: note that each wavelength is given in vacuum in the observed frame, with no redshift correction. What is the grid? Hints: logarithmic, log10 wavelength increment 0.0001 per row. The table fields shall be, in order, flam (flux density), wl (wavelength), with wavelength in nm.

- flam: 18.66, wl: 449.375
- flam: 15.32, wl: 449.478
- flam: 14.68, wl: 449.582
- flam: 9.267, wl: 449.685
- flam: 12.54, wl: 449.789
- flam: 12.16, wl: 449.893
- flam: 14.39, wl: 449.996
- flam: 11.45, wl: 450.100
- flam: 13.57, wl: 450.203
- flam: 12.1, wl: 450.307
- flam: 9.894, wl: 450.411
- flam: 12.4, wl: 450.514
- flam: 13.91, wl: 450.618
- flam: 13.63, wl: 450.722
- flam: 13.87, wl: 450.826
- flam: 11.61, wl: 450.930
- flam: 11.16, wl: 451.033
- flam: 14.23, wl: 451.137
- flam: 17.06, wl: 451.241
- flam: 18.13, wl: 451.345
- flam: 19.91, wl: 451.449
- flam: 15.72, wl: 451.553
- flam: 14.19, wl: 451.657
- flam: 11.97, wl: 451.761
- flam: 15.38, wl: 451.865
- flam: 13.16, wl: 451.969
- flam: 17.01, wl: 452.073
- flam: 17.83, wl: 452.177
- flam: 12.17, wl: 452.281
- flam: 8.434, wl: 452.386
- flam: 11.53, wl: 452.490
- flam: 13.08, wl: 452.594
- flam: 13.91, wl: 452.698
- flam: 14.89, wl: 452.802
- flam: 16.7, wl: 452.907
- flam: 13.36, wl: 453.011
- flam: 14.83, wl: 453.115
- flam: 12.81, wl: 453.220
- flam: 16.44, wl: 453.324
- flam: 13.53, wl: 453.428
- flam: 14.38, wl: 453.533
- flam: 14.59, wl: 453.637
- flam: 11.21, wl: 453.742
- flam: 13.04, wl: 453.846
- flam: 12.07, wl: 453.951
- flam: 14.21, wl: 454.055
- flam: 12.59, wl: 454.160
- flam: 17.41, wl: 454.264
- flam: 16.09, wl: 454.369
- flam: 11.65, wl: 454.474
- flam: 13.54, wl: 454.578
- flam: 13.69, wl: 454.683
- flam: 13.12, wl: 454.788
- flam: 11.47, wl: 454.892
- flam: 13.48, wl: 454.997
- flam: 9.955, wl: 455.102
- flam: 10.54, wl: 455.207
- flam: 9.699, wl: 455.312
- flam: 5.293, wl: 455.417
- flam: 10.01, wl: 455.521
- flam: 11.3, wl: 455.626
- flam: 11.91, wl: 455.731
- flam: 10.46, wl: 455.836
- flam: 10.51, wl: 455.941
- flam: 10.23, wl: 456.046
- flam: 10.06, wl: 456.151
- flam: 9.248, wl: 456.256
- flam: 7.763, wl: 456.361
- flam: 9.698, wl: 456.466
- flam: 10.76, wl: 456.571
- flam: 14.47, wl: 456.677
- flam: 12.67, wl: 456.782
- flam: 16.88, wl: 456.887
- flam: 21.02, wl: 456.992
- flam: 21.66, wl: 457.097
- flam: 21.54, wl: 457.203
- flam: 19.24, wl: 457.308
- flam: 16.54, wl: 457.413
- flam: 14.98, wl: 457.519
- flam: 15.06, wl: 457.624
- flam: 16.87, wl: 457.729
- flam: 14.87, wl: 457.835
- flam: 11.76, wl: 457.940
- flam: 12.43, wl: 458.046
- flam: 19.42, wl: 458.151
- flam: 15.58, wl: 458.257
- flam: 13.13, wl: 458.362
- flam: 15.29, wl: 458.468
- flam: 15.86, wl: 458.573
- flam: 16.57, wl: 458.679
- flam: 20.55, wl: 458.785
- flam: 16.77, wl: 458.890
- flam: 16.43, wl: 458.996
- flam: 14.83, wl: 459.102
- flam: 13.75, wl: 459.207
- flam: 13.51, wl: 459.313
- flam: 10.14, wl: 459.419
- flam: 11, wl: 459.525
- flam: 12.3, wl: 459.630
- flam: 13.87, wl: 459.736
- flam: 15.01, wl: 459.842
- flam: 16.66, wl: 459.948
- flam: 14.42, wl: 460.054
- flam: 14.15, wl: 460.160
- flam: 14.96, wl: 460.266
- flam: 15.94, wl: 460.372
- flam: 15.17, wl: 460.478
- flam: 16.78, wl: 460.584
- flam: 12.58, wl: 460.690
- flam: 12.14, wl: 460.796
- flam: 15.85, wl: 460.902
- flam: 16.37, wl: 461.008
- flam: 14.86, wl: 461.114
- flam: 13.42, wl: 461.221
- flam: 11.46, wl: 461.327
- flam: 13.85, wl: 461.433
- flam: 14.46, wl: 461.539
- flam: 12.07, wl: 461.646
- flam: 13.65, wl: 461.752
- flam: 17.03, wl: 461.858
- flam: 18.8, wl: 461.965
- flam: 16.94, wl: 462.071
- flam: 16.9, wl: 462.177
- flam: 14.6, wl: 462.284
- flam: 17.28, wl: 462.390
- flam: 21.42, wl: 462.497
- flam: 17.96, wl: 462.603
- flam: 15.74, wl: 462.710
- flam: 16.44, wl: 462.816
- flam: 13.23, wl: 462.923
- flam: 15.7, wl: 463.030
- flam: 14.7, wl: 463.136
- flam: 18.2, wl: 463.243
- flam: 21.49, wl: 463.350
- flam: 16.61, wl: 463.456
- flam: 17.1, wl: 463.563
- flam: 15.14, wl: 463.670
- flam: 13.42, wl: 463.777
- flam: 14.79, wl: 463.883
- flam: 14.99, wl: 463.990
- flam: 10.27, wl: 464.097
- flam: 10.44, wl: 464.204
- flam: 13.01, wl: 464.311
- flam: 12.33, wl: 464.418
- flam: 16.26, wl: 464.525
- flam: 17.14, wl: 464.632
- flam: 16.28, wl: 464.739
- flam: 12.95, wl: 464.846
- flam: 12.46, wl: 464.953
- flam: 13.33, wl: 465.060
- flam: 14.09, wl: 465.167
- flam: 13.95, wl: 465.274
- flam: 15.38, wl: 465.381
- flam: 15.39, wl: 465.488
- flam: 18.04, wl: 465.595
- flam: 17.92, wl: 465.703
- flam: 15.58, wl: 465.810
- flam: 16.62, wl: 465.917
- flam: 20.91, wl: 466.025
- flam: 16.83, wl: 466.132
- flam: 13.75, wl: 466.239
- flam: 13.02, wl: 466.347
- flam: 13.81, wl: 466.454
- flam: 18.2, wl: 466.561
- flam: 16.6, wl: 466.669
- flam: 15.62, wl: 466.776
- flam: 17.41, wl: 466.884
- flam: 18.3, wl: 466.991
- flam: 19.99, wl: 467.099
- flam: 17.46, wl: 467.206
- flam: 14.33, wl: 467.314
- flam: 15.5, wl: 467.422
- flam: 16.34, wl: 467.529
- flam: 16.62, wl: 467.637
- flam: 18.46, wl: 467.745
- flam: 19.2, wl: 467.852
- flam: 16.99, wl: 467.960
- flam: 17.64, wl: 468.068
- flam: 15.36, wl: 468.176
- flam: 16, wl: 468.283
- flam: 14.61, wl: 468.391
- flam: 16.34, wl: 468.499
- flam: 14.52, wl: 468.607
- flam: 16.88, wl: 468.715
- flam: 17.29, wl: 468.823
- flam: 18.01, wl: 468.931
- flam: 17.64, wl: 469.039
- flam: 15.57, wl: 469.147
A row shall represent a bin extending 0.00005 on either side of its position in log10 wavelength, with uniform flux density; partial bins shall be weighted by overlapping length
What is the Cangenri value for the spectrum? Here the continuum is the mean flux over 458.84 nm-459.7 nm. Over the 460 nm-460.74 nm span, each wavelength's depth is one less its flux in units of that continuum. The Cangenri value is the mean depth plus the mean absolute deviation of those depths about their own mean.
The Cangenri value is -0.02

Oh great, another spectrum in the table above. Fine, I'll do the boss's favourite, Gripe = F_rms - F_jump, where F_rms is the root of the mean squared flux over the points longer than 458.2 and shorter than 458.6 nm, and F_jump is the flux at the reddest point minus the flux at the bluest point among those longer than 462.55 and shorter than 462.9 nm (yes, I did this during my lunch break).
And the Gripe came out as 16.5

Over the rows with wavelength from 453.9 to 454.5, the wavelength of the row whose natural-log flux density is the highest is 454.264 nm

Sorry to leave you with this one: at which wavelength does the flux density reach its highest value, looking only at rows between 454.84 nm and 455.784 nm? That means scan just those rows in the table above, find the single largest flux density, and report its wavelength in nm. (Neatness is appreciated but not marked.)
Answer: 454.997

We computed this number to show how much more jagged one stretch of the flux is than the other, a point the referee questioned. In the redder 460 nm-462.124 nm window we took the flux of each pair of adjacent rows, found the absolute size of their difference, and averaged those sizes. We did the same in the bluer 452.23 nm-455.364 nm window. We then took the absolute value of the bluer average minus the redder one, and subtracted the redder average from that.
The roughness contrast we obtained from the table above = -1.4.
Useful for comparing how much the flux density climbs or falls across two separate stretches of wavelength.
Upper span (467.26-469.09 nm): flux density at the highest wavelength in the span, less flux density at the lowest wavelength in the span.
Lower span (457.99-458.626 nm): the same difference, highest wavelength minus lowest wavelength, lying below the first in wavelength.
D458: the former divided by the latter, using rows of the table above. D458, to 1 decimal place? 1.0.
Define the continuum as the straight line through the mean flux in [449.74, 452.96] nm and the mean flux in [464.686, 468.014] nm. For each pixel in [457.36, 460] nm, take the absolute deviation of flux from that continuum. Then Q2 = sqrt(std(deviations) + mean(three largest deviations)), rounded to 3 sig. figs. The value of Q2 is 2.56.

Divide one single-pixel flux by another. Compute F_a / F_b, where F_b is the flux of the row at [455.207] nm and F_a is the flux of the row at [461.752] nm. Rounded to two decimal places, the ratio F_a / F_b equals 1.30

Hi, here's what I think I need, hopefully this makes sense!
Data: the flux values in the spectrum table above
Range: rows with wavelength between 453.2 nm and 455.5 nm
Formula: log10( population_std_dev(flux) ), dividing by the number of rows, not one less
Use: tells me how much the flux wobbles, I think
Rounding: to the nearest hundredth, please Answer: 0.40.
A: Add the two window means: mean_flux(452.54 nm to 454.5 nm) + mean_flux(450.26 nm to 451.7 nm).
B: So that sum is 28.2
